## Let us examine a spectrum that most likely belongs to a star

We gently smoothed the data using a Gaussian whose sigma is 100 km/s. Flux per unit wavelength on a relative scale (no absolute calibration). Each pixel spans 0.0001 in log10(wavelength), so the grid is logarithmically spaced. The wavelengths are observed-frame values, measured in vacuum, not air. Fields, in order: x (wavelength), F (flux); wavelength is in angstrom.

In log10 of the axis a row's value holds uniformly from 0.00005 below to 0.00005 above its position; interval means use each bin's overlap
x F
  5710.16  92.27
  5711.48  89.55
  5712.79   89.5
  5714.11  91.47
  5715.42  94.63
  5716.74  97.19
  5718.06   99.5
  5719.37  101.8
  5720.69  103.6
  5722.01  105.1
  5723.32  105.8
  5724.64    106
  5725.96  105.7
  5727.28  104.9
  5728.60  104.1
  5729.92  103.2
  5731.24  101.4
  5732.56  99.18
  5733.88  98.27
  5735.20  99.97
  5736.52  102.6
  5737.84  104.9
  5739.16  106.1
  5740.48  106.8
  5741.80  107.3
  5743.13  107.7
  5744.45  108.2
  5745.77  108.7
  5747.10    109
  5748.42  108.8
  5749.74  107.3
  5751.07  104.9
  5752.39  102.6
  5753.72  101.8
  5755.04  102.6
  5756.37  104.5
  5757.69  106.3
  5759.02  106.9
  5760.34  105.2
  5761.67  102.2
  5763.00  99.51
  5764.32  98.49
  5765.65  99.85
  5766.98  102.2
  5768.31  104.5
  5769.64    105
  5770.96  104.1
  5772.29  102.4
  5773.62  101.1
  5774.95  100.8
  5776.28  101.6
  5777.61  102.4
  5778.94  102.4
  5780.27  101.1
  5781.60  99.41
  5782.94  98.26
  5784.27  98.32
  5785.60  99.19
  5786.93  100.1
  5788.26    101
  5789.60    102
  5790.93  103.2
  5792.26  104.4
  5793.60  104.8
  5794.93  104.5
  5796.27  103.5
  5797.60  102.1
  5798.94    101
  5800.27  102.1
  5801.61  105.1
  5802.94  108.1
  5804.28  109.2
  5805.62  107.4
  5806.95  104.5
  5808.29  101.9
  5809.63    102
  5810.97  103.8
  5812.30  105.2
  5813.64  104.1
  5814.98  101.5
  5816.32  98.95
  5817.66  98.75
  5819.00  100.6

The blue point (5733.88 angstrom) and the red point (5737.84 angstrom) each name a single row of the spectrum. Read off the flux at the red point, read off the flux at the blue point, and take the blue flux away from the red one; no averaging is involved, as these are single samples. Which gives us 6.6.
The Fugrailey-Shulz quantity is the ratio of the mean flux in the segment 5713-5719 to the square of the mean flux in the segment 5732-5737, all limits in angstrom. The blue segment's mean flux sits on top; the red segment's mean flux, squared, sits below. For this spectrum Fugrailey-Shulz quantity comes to 0.0096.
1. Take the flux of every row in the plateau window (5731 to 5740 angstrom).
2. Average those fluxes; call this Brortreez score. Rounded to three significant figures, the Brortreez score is 102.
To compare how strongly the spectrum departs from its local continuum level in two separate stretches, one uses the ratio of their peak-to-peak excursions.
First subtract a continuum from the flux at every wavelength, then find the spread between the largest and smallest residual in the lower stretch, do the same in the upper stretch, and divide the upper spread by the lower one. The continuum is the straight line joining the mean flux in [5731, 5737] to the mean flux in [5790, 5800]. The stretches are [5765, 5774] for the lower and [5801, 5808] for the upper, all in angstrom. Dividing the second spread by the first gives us 1.0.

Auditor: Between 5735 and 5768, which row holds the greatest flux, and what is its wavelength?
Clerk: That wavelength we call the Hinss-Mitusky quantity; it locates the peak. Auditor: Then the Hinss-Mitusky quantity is 5747.10 angstrom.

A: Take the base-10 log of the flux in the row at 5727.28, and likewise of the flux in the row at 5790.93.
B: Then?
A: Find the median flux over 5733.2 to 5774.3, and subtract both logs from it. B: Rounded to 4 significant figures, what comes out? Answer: 100.5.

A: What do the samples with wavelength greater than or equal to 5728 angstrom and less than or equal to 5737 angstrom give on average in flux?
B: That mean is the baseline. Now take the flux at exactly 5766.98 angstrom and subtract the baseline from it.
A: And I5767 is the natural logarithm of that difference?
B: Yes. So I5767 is 0.0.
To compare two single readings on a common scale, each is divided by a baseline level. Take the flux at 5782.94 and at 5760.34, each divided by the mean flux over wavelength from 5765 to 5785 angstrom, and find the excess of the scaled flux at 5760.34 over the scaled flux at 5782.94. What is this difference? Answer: 0.07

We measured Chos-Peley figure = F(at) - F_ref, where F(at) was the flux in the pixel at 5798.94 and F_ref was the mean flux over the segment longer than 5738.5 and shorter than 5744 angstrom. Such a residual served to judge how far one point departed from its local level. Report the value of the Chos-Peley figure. -6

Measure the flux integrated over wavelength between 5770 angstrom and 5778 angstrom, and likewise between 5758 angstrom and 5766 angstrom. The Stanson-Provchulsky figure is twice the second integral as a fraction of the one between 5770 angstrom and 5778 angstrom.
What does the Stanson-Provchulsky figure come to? 2.00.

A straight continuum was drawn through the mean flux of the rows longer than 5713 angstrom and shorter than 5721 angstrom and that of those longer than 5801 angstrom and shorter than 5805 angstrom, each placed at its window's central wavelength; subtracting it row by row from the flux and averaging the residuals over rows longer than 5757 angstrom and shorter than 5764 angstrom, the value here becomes 1.3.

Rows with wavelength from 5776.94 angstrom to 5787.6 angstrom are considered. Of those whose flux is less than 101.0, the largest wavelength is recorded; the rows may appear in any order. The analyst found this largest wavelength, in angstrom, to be 5786.93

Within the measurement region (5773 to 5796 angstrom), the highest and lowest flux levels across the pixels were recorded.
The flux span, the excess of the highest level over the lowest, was 6.5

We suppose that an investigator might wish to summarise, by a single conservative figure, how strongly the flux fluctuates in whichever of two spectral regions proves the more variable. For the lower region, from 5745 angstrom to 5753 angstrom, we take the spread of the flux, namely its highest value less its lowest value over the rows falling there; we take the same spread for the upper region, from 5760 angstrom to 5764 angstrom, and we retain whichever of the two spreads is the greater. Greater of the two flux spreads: 6.4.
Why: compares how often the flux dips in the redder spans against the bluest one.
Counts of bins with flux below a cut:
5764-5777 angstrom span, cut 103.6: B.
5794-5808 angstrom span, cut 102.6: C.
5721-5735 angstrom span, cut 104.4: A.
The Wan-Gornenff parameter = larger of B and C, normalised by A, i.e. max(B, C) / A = 1.4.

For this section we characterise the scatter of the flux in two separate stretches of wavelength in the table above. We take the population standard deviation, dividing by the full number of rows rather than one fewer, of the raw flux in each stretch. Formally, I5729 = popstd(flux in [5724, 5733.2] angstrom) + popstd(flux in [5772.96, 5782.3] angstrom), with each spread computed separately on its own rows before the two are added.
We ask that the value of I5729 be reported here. 3.2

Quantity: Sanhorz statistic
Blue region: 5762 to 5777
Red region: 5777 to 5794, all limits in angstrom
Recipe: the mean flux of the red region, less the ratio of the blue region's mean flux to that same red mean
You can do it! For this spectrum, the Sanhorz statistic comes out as 100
